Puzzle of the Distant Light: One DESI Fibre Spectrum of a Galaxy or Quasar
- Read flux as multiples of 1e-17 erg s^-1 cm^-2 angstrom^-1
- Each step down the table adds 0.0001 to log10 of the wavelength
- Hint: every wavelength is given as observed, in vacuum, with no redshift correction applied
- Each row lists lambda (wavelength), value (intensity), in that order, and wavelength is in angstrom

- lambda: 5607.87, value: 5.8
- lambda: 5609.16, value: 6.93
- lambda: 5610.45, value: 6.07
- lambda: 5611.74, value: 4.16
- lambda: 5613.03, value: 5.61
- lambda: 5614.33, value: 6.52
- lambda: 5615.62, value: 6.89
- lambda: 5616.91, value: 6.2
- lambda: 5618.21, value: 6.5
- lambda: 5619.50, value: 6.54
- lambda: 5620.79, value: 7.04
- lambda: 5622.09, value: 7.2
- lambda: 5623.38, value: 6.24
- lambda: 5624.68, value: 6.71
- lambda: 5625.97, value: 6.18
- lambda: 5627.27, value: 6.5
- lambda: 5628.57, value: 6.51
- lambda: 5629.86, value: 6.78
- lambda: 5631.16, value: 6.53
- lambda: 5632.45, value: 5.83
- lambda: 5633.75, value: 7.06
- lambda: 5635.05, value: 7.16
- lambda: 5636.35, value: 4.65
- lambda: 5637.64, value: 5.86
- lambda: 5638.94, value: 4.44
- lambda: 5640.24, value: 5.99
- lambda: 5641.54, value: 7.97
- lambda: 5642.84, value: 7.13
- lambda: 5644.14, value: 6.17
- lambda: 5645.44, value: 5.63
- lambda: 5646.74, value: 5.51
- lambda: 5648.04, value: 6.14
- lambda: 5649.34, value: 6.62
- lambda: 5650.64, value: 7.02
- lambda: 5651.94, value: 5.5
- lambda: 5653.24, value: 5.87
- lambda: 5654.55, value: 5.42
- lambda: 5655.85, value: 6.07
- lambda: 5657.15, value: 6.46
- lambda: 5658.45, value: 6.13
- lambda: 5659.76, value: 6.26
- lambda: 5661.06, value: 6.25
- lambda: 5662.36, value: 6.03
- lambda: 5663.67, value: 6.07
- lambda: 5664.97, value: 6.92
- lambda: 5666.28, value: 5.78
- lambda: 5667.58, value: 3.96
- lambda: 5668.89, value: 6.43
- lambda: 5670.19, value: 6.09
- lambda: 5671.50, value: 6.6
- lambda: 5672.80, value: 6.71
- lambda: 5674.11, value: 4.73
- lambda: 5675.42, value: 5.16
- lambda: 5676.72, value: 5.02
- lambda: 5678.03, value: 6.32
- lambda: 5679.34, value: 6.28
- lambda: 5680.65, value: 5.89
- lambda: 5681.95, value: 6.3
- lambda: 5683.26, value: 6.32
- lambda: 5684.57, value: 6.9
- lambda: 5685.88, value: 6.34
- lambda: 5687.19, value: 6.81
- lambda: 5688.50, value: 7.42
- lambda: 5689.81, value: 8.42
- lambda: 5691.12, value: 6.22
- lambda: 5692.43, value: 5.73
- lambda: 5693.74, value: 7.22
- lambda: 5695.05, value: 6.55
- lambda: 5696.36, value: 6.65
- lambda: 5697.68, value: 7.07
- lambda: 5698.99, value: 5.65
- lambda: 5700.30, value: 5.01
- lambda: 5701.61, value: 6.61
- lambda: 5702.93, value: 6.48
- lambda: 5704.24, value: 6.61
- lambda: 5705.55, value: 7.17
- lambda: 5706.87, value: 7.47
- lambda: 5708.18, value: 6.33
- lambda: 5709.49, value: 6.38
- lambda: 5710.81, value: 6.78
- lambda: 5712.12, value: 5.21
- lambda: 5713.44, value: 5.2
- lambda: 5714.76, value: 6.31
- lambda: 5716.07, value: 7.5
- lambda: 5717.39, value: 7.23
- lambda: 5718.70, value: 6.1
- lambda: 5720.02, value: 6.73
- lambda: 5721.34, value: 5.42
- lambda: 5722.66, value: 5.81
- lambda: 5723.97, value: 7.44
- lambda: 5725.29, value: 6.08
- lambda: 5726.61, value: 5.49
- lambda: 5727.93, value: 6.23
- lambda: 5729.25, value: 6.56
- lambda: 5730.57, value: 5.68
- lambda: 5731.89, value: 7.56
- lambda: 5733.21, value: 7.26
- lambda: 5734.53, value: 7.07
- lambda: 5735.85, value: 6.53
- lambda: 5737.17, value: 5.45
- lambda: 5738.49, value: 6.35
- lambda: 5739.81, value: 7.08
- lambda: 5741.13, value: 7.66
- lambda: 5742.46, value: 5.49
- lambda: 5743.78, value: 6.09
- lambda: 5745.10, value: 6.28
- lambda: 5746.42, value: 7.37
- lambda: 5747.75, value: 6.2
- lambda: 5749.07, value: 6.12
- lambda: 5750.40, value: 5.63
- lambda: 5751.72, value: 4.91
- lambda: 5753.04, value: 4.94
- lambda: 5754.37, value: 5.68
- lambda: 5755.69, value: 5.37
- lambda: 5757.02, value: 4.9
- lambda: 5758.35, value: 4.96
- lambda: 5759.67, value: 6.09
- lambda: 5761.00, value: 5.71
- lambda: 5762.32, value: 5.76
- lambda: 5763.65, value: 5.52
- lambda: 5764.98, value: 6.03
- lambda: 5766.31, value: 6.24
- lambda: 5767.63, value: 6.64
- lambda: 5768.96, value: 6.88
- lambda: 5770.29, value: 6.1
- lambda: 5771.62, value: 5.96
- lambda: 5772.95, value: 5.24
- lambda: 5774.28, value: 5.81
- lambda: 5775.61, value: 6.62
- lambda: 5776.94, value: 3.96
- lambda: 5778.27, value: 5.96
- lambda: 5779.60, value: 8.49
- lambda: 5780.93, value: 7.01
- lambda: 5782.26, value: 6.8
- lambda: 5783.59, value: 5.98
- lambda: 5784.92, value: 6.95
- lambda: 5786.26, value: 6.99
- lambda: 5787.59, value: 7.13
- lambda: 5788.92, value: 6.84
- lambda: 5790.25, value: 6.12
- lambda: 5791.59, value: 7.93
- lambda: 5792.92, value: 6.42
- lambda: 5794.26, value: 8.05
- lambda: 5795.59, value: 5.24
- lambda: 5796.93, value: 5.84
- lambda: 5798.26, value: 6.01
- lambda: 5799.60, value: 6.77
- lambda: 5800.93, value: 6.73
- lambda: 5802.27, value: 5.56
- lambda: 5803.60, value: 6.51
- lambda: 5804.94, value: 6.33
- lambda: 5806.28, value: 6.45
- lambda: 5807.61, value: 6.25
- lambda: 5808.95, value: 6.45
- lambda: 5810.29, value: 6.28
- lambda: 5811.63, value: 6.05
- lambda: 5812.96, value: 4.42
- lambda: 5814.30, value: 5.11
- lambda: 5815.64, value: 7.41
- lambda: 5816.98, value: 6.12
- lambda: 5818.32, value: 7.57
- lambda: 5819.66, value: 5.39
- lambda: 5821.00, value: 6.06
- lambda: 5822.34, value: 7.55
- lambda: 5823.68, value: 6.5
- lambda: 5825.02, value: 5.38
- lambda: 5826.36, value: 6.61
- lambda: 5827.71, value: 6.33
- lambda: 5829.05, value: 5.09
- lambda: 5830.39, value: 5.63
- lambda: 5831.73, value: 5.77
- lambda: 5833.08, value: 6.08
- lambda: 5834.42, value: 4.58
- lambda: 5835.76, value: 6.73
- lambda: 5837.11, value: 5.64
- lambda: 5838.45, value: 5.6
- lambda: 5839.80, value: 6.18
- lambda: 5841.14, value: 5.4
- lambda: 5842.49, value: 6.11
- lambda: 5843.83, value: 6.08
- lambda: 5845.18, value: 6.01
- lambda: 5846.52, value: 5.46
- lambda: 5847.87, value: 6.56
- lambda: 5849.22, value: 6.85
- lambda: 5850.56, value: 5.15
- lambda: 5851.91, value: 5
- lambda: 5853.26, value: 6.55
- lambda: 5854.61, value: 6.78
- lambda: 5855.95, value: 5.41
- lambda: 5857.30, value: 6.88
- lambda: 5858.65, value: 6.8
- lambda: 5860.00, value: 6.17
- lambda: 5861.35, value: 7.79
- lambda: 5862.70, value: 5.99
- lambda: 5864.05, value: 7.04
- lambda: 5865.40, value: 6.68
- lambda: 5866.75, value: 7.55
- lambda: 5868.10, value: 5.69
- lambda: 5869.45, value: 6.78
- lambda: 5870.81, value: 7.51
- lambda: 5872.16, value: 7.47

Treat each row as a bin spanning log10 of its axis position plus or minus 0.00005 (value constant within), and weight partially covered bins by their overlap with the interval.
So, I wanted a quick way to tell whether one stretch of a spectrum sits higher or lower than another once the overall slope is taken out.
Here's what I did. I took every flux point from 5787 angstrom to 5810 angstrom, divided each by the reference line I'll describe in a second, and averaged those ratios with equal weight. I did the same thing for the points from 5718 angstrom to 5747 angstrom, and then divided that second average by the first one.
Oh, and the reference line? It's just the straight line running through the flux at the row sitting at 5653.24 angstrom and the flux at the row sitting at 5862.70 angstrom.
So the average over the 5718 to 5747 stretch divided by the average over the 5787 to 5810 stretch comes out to 1.00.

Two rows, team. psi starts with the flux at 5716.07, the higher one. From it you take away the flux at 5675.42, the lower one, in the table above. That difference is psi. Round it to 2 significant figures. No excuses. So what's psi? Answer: 2.3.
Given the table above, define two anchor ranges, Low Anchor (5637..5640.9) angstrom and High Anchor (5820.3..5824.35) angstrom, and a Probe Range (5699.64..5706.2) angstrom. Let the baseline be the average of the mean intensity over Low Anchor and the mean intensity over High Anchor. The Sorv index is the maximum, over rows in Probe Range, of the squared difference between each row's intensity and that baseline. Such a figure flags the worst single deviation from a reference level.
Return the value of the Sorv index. 1.2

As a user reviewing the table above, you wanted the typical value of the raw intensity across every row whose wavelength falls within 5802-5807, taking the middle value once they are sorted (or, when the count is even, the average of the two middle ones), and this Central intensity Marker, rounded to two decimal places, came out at 6.39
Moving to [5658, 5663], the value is 6.19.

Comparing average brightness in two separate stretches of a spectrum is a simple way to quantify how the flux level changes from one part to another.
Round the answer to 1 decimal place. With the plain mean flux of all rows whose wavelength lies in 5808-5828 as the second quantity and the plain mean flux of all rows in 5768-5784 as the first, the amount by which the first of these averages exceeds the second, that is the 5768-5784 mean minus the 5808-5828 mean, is 0.0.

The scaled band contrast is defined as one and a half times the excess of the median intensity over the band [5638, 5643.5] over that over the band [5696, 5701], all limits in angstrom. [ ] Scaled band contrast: 0.6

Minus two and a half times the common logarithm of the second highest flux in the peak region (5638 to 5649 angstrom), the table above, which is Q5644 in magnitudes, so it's -2.13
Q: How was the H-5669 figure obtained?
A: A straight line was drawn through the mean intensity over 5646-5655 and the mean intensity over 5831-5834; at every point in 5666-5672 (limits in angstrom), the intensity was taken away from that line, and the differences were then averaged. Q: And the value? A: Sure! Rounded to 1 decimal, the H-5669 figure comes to 0.2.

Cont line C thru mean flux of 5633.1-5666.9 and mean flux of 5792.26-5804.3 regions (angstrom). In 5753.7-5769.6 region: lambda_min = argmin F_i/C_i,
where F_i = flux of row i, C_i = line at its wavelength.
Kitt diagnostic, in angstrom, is 5757.02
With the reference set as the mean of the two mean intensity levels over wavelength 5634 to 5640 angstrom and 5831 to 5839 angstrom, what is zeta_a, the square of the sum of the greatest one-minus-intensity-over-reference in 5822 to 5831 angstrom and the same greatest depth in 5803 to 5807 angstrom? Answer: 0.00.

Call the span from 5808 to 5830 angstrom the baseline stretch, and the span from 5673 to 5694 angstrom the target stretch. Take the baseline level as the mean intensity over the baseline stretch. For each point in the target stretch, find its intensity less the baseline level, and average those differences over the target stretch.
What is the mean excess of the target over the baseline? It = 0.17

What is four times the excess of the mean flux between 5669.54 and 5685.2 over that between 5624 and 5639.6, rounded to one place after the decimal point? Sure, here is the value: -0.6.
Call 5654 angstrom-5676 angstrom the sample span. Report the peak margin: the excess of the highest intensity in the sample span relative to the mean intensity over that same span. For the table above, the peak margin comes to 0.97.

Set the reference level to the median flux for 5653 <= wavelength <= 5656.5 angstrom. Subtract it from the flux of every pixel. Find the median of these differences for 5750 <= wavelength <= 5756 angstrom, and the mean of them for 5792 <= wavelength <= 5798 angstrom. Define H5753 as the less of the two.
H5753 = -0.5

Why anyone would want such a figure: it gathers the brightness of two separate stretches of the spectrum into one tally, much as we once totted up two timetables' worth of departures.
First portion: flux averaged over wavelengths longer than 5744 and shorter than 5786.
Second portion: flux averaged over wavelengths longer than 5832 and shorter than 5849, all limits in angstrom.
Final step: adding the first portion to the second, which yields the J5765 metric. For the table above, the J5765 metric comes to 11.9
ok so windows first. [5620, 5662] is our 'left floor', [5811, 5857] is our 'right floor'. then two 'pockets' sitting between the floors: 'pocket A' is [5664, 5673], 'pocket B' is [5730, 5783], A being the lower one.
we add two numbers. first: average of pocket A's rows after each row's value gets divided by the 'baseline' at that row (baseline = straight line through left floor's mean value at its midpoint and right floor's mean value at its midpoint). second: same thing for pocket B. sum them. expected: 1.98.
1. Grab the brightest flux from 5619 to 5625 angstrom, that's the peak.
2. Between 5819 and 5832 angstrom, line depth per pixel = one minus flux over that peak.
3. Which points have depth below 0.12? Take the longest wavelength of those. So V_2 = 5826.36 angstrom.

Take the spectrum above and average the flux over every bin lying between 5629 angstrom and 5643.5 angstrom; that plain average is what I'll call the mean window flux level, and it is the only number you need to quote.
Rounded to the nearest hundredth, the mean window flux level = 6.31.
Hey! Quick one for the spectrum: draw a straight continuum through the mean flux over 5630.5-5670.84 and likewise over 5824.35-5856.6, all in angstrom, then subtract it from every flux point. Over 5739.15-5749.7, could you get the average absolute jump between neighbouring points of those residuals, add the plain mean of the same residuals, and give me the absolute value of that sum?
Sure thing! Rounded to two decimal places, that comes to 1.39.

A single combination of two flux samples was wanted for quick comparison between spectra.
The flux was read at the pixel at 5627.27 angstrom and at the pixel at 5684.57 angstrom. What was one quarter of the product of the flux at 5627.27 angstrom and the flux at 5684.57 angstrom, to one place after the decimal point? 11.2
